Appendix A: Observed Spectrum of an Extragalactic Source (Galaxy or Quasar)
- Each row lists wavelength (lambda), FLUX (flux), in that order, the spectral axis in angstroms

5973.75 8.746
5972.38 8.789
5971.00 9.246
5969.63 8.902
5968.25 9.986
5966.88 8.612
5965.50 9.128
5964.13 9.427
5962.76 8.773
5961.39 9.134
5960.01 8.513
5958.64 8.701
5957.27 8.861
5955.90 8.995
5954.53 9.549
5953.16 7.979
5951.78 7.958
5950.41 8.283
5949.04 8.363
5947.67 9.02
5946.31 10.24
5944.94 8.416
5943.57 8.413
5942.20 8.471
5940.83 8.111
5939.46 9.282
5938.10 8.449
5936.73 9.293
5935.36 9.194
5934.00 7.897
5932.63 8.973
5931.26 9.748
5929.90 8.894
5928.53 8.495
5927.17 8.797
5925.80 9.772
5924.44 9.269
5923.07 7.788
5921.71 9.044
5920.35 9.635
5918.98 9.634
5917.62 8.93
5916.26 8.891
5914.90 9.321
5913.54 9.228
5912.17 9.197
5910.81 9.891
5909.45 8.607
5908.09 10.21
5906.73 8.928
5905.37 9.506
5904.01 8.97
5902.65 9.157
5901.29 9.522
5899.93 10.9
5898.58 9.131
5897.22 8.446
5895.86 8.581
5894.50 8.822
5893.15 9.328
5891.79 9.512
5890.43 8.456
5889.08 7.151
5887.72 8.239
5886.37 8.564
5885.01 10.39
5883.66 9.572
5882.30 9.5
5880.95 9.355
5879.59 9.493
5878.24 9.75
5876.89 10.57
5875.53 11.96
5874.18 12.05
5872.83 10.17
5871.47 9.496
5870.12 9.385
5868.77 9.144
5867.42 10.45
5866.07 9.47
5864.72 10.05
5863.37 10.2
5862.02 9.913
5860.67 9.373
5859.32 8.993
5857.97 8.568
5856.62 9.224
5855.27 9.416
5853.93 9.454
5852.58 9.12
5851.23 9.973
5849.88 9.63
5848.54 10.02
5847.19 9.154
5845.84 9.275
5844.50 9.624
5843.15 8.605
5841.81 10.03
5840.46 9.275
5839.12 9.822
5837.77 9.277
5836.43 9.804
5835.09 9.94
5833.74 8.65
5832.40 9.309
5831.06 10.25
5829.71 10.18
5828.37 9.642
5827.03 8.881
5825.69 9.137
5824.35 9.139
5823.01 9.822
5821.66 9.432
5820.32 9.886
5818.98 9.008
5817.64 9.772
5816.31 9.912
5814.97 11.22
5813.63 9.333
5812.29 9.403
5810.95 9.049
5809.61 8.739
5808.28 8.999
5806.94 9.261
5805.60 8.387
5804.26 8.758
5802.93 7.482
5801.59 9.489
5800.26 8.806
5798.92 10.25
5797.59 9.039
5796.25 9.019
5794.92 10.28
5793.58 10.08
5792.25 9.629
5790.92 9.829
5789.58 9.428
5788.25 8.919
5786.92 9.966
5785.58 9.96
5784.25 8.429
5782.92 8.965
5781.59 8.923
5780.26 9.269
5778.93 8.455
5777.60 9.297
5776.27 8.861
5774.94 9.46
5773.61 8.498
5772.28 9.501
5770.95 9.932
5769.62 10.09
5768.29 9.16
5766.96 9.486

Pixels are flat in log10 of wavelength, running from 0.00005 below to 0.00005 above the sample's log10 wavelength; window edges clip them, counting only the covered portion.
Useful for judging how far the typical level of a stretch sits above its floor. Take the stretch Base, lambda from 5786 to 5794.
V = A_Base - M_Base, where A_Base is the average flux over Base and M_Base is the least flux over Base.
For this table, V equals 0.72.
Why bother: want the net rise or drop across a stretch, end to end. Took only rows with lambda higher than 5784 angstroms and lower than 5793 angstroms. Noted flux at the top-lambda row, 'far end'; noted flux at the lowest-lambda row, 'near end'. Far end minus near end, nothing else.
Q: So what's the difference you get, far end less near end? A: 1.2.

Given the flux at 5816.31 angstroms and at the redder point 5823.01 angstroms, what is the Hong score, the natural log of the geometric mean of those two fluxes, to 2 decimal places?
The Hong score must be 2.29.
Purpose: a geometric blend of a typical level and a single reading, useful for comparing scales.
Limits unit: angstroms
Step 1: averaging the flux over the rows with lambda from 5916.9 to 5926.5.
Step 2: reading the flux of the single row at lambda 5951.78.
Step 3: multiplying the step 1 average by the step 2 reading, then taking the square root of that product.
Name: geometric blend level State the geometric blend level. 8.5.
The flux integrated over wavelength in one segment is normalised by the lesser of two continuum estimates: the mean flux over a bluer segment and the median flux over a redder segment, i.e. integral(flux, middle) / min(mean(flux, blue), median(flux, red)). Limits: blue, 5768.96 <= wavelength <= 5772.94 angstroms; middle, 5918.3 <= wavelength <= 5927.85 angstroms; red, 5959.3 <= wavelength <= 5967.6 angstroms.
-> 9.7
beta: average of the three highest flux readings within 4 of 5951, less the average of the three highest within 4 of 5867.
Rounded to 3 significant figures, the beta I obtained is -1.26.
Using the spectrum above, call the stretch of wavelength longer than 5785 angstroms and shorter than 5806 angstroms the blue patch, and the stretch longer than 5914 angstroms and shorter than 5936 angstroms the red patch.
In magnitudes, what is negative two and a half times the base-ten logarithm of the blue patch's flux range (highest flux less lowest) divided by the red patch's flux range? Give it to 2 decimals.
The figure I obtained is -0.37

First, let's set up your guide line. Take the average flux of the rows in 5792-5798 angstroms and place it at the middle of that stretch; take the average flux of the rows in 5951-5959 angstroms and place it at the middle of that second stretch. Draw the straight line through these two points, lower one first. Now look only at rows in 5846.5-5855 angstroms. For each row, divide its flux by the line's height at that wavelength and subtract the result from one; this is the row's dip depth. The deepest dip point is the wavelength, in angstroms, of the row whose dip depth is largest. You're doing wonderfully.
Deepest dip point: 5852.58 angstroms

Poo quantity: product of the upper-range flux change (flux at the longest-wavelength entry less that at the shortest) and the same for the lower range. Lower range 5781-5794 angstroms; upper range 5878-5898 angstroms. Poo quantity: -1.5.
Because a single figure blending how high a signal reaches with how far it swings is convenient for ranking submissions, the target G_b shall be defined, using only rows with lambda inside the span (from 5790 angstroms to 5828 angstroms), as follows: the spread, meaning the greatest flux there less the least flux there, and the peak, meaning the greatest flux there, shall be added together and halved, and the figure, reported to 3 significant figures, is 7.48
